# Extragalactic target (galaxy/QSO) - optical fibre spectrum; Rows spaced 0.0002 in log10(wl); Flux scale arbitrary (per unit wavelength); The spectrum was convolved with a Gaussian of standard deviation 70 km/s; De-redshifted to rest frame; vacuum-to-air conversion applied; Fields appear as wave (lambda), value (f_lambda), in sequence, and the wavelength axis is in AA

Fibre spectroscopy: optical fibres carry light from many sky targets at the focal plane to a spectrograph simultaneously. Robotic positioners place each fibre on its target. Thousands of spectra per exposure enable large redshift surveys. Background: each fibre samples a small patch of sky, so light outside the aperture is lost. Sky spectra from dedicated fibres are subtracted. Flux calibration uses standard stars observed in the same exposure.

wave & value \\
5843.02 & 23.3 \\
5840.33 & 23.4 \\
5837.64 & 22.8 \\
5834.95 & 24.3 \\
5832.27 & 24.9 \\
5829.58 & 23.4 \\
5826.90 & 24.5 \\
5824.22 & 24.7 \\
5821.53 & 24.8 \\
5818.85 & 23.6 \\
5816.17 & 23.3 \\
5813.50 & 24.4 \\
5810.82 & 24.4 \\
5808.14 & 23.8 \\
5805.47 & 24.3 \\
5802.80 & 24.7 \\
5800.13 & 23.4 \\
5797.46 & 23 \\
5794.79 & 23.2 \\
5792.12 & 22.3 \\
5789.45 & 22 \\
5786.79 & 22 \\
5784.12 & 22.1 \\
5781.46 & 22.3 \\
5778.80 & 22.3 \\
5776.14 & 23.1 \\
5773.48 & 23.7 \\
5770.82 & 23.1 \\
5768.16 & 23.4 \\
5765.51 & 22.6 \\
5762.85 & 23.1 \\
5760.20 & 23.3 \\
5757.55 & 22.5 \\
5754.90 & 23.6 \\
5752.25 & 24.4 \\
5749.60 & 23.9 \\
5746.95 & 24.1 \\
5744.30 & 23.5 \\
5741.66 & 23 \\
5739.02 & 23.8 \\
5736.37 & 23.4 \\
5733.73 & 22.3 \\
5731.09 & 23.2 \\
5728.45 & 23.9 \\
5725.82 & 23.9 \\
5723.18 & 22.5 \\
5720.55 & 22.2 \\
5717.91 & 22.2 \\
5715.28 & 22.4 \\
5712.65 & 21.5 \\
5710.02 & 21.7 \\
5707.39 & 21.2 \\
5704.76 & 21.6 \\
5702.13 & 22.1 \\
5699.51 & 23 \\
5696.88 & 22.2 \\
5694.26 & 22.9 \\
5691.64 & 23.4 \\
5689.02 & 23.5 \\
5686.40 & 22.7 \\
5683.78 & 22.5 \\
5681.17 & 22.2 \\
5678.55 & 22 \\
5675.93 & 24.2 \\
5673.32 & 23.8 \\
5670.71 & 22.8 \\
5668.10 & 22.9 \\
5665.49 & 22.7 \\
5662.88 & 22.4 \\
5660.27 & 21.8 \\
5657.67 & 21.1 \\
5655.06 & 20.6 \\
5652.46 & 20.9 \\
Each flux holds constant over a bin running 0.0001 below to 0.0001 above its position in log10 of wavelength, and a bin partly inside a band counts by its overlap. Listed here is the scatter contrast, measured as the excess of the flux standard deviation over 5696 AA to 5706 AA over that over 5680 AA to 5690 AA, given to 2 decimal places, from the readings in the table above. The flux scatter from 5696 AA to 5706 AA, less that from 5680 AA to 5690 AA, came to 0.02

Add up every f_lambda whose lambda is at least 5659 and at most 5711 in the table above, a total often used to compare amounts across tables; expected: 452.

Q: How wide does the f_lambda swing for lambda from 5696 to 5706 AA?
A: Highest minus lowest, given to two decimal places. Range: 1.40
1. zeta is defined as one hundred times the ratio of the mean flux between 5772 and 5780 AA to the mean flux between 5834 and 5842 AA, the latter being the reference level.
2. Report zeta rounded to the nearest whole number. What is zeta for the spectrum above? 98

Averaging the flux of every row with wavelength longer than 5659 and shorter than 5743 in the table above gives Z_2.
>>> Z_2 22.7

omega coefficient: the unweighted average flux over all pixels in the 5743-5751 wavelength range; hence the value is 23.8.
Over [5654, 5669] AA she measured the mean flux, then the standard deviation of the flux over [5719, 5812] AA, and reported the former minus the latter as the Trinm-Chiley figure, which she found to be 21.2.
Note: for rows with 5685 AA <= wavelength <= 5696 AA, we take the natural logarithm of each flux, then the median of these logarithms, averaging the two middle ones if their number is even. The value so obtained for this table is 3.14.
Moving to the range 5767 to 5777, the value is 3.15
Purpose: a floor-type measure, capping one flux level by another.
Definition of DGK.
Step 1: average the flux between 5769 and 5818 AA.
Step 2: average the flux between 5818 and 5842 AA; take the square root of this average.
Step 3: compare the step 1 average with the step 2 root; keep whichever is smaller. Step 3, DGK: 4.90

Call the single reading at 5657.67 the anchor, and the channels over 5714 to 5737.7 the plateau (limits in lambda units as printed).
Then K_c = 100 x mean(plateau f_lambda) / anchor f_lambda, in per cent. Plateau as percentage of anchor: 108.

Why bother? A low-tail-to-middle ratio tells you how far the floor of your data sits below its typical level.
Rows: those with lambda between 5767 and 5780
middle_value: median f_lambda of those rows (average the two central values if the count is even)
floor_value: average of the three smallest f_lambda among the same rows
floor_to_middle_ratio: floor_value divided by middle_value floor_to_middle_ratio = 0.988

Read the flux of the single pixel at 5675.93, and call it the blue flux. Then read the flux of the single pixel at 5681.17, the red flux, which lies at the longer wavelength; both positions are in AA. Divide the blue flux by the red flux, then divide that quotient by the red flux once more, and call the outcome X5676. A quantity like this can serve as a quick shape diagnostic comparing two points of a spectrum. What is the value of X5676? 0.049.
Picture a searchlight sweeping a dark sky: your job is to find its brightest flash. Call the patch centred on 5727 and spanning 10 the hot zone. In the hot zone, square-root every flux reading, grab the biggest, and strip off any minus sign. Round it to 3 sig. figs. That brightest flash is 4.89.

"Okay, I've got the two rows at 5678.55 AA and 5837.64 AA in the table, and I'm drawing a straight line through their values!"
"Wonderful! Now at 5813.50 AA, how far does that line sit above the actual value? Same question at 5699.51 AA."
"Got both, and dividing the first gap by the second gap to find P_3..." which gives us 1.9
